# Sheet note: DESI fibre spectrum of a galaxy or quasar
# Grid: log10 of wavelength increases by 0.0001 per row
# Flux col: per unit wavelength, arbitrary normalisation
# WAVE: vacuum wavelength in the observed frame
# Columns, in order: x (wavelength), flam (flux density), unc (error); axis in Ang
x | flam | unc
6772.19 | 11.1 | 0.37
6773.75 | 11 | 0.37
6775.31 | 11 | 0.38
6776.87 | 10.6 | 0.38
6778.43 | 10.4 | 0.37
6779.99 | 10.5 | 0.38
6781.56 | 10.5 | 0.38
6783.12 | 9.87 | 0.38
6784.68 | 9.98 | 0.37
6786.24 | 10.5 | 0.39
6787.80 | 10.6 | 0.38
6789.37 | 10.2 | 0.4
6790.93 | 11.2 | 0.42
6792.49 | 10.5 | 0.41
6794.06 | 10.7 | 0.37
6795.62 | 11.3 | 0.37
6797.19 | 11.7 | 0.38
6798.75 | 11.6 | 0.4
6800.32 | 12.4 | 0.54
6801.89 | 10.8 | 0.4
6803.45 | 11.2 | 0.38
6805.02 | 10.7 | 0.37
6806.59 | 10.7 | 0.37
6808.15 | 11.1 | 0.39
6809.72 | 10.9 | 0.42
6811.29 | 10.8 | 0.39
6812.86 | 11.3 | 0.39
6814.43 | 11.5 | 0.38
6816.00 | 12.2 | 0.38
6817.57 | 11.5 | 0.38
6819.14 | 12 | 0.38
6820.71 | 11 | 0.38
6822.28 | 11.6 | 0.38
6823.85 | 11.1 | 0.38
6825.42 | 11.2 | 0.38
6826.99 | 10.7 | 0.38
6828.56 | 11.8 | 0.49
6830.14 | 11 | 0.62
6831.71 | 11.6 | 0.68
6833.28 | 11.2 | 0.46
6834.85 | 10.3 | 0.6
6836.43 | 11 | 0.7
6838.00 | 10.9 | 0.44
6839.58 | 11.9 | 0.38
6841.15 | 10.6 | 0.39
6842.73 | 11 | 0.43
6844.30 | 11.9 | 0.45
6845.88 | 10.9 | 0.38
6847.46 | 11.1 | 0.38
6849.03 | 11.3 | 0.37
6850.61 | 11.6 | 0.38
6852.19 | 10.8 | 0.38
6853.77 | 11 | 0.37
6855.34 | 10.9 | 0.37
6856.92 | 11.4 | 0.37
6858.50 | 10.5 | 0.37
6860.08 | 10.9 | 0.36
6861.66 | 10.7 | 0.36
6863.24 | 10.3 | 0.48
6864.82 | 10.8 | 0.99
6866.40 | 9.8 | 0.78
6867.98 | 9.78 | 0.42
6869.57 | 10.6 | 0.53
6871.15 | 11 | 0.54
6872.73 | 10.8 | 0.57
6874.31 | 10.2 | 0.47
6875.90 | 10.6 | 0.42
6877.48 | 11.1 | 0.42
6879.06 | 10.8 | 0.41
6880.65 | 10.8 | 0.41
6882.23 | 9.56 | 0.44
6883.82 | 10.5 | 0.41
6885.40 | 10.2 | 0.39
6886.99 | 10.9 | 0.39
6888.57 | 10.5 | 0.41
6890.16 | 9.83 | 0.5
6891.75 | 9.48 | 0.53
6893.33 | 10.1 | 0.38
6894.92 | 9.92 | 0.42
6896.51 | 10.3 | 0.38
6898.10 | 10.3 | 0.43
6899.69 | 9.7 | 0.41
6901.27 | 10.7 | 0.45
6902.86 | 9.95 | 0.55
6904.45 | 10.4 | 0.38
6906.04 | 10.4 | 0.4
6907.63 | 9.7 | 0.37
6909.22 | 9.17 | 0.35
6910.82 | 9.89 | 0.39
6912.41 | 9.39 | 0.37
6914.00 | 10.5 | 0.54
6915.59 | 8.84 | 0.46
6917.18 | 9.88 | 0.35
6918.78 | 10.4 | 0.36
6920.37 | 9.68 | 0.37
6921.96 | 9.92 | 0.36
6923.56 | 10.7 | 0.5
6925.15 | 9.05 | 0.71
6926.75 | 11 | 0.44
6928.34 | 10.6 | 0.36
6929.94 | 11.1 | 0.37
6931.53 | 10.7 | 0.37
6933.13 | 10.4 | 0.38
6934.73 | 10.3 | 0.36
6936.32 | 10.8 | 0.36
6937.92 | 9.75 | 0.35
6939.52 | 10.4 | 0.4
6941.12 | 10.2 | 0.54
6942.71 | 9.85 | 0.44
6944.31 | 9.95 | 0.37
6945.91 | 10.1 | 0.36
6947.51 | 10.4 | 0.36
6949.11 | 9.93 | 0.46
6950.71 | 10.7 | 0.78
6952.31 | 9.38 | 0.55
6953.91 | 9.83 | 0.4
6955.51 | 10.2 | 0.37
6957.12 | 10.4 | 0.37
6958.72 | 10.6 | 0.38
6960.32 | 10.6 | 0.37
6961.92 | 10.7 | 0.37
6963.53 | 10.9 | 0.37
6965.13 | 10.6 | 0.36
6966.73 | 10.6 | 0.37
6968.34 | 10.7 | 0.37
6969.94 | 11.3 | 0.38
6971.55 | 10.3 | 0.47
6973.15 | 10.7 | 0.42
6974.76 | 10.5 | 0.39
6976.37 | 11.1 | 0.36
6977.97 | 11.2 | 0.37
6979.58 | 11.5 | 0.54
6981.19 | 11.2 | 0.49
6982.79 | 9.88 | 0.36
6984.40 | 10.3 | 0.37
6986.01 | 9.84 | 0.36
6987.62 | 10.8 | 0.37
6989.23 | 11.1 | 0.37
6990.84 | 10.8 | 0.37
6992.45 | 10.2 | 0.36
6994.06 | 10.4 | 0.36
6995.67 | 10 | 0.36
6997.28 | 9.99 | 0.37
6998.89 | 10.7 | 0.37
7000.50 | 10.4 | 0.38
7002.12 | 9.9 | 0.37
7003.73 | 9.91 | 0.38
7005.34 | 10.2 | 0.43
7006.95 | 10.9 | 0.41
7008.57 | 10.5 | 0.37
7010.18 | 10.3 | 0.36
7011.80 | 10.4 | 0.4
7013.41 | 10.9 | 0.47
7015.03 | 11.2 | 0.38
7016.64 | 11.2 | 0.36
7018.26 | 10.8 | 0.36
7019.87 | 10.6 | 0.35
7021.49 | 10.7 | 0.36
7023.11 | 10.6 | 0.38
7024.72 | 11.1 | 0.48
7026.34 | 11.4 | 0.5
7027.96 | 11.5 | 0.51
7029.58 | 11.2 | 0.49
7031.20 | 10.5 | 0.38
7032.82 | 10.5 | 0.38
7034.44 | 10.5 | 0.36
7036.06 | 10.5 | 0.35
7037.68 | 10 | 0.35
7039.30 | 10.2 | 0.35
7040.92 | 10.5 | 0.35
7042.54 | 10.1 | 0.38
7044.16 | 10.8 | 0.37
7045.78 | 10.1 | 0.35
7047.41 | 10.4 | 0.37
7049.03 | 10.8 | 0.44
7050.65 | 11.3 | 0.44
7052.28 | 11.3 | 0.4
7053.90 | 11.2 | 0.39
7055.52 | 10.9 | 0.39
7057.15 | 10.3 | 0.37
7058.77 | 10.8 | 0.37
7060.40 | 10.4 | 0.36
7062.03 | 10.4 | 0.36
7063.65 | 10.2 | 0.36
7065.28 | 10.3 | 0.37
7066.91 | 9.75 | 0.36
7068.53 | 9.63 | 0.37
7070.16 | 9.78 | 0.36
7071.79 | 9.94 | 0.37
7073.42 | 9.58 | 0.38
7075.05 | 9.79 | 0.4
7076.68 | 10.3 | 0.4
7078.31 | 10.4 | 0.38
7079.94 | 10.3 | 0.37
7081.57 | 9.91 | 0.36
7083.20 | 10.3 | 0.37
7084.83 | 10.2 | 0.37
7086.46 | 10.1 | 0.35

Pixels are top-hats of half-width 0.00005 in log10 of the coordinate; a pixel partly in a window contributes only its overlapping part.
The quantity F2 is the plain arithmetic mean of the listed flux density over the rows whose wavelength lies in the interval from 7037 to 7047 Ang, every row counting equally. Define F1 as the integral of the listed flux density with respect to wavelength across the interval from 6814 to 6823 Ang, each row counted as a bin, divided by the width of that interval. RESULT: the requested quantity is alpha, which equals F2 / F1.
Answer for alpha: 0.88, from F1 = 11.6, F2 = 10.3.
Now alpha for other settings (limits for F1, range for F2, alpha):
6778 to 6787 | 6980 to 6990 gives 1.02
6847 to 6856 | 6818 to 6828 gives 1.01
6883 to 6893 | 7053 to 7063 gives 1.04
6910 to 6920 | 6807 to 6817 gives 1.15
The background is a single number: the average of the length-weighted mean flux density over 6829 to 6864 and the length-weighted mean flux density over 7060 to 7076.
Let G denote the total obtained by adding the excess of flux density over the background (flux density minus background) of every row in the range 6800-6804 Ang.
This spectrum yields 2.9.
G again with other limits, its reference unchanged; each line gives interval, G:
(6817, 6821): 3.0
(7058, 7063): 0.1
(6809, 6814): 1.5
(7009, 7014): 0.1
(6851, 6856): 1.2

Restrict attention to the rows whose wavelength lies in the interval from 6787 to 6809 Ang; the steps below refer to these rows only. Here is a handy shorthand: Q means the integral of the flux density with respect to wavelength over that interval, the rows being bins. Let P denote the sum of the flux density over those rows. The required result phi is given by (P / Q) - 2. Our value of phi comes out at -1.36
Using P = 155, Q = 243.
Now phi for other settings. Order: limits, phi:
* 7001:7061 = -1.38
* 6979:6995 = -1.37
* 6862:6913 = -1.37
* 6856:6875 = -1.37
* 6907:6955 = -1.38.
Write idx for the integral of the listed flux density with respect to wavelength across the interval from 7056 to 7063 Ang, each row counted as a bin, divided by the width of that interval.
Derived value 10.5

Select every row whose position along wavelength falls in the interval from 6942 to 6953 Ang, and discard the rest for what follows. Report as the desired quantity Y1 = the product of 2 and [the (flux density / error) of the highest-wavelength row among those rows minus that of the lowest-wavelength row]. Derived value -11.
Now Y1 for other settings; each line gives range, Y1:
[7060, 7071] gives -3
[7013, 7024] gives 9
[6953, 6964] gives 10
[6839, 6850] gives -2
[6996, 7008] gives -1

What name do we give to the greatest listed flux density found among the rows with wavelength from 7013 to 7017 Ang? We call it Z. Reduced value 11.2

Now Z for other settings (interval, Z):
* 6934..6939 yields 10.8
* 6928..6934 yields 11.1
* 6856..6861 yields 11.4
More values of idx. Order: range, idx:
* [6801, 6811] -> 10.9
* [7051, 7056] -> 11.2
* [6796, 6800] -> 11.7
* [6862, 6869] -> 10.2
